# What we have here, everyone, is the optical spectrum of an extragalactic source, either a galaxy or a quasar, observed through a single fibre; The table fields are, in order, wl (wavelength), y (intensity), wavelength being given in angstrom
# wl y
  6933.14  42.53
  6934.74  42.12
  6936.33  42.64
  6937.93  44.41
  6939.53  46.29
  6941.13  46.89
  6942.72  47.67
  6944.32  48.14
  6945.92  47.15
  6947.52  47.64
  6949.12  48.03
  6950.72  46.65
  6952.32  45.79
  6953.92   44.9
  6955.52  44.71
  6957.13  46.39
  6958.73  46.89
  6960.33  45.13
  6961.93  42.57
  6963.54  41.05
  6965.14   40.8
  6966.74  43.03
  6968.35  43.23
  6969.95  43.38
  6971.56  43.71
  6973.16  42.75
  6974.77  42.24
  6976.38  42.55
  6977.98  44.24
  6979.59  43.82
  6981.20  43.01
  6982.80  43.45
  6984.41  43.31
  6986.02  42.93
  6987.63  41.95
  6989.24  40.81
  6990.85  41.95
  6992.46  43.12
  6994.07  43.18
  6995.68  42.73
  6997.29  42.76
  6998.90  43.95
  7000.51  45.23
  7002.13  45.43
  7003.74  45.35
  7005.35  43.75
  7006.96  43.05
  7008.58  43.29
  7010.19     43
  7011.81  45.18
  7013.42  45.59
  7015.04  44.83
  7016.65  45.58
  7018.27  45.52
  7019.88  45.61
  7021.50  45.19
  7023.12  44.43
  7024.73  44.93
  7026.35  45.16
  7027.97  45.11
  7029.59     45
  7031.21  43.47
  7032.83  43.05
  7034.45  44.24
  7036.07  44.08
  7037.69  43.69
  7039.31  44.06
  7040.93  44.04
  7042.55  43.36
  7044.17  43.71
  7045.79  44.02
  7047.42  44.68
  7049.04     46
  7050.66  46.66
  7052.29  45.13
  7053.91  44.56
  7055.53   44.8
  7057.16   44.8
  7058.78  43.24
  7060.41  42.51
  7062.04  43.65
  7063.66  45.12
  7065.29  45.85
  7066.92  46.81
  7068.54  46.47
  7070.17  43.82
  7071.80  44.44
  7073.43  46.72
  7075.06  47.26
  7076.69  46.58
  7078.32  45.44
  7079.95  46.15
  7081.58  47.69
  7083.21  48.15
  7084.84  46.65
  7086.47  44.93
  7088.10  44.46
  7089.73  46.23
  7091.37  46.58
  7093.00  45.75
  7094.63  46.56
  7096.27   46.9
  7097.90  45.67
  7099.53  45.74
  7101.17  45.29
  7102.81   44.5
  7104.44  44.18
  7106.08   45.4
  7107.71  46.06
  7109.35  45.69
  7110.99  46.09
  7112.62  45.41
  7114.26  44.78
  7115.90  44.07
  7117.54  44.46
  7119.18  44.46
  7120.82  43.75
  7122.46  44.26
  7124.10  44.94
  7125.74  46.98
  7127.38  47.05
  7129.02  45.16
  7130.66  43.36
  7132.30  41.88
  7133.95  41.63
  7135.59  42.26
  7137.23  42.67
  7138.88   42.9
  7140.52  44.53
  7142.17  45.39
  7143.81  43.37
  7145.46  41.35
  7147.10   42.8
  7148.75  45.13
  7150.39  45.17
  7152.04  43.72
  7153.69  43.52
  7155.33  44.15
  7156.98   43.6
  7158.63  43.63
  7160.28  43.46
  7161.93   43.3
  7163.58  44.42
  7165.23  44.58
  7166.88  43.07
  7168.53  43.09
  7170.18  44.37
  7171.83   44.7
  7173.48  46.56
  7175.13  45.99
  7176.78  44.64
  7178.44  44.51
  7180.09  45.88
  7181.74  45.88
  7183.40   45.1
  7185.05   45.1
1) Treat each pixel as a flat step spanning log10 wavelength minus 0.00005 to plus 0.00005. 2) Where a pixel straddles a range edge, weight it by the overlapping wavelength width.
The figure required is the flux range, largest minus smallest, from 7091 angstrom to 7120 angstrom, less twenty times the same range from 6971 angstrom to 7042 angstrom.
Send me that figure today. -93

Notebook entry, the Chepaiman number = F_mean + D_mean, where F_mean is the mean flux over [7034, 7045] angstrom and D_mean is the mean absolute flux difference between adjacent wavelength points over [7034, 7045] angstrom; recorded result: 44.2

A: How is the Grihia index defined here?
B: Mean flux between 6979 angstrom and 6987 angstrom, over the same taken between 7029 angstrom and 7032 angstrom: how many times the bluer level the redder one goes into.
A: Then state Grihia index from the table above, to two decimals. 0.98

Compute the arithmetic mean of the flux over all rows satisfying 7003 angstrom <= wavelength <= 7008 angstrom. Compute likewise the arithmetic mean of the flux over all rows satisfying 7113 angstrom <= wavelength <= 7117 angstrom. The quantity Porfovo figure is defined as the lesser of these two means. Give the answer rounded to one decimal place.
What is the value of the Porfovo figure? 44.0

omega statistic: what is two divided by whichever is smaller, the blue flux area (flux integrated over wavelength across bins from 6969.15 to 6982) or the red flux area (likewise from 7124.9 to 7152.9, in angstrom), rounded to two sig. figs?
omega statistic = 0.0036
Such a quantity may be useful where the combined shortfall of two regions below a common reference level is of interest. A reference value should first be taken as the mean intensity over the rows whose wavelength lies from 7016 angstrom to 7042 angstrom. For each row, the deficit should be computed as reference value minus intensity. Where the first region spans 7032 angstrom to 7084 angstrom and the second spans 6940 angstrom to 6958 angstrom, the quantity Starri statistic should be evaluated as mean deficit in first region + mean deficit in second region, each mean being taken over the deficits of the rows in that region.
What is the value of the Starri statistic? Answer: -2.6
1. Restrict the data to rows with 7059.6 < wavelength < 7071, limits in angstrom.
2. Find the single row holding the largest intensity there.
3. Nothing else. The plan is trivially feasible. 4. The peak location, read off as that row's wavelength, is 7066.92 angstrom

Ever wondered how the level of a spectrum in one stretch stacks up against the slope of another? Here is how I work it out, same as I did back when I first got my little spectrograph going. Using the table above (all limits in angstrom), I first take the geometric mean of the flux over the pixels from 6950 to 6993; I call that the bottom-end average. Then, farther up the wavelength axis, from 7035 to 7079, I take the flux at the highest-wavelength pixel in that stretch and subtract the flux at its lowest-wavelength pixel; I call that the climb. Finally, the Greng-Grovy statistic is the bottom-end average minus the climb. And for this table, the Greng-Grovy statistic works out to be 42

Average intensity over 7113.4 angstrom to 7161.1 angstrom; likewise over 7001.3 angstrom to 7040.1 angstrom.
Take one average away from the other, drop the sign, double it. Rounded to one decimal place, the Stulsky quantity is 1.2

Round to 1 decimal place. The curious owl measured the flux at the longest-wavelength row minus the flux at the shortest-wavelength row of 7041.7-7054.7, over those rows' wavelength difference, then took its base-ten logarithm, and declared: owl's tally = -1.0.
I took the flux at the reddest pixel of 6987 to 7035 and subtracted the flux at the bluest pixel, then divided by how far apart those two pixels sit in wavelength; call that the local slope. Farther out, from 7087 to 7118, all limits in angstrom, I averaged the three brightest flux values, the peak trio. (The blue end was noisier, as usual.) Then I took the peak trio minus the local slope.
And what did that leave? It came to 46.6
